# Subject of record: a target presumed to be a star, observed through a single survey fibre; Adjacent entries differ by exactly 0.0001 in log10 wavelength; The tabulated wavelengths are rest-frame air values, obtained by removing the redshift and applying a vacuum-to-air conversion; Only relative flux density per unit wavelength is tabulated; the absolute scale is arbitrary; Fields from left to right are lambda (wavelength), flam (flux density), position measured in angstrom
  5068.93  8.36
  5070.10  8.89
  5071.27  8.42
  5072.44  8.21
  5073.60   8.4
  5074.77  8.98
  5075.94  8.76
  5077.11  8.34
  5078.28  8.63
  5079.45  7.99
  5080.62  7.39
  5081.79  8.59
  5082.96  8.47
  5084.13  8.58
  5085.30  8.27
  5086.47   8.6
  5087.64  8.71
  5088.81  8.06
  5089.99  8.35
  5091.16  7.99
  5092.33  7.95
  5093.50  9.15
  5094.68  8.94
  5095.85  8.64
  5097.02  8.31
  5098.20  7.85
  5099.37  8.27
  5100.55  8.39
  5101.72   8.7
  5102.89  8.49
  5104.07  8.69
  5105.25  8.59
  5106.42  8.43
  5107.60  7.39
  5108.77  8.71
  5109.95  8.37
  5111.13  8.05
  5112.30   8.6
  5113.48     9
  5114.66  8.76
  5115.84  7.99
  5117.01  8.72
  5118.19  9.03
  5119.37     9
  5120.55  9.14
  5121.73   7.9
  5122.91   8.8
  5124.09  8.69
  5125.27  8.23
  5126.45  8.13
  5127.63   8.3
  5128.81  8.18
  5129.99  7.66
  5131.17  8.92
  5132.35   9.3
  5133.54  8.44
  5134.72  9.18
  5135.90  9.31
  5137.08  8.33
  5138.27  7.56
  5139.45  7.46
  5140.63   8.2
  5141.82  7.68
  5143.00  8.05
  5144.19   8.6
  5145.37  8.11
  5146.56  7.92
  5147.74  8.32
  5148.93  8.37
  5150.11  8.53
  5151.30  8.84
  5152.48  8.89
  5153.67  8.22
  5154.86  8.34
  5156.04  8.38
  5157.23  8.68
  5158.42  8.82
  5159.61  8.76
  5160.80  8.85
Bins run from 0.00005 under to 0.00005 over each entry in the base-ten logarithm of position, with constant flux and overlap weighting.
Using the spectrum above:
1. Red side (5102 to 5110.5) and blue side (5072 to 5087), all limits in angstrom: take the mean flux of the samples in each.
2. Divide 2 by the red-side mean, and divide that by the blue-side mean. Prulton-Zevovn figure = 0.0284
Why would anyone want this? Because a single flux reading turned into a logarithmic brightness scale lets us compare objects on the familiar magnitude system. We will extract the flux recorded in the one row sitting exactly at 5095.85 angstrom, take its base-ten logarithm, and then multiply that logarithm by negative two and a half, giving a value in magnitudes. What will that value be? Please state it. -2.34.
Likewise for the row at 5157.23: -2.35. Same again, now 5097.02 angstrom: -2.30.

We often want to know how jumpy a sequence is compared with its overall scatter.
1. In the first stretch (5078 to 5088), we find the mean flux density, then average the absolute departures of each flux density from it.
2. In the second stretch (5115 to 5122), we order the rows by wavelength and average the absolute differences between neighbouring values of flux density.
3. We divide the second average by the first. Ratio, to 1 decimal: 1.5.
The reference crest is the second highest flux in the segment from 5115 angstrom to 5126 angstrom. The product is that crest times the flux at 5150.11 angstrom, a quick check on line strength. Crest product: 77.0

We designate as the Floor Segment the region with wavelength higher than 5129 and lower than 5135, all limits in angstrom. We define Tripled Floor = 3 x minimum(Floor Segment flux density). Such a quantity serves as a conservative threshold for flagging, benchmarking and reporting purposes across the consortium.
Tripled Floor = 23.0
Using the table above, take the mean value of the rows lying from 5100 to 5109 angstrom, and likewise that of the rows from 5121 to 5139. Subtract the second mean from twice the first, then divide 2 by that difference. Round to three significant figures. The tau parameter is 0.239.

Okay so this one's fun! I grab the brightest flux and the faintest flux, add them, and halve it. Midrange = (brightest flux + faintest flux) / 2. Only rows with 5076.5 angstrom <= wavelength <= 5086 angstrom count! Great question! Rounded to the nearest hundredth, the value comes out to 8.01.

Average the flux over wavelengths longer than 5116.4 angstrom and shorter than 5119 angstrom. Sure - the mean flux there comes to 8.9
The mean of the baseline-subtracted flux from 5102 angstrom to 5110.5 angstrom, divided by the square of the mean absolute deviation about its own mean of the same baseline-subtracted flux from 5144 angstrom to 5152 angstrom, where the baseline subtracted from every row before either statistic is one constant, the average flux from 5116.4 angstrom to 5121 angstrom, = -11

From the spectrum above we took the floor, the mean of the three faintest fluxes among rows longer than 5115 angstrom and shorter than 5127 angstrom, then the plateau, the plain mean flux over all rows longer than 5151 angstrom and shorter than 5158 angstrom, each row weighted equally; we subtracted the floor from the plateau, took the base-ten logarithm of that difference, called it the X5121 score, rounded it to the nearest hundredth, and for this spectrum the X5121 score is -0.26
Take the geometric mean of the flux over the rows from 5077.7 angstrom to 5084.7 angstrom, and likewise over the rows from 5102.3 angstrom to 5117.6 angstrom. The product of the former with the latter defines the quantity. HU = 69.7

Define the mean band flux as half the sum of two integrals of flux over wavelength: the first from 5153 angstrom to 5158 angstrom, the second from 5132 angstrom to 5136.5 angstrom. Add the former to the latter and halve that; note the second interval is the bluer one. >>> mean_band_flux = 41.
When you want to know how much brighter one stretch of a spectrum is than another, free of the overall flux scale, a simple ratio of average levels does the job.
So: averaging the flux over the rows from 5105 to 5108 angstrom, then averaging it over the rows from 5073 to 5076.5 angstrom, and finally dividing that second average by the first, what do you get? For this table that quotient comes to 1.07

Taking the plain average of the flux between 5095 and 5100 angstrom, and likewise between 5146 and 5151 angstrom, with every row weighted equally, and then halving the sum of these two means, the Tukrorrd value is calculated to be 8.3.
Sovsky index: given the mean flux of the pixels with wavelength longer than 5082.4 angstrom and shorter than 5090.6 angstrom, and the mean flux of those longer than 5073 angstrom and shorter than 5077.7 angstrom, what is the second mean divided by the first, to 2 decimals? 1.02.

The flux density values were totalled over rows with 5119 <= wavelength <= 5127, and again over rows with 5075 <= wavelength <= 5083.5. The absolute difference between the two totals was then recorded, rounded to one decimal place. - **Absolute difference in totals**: 1.7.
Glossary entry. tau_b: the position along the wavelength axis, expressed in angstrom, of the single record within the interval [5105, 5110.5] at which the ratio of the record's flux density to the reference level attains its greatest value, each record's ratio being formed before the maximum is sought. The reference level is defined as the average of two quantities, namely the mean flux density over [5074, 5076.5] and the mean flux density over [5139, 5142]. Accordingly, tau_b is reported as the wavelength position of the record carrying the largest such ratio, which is 5108.77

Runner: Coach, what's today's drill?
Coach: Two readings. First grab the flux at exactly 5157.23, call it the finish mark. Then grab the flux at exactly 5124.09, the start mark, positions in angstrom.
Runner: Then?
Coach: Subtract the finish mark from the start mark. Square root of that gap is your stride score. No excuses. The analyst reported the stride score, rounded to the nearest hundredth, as 0.10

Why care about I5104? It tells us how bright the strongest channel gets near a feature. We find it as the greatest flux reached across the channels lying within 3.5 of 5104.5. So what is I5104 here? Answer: 8.7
